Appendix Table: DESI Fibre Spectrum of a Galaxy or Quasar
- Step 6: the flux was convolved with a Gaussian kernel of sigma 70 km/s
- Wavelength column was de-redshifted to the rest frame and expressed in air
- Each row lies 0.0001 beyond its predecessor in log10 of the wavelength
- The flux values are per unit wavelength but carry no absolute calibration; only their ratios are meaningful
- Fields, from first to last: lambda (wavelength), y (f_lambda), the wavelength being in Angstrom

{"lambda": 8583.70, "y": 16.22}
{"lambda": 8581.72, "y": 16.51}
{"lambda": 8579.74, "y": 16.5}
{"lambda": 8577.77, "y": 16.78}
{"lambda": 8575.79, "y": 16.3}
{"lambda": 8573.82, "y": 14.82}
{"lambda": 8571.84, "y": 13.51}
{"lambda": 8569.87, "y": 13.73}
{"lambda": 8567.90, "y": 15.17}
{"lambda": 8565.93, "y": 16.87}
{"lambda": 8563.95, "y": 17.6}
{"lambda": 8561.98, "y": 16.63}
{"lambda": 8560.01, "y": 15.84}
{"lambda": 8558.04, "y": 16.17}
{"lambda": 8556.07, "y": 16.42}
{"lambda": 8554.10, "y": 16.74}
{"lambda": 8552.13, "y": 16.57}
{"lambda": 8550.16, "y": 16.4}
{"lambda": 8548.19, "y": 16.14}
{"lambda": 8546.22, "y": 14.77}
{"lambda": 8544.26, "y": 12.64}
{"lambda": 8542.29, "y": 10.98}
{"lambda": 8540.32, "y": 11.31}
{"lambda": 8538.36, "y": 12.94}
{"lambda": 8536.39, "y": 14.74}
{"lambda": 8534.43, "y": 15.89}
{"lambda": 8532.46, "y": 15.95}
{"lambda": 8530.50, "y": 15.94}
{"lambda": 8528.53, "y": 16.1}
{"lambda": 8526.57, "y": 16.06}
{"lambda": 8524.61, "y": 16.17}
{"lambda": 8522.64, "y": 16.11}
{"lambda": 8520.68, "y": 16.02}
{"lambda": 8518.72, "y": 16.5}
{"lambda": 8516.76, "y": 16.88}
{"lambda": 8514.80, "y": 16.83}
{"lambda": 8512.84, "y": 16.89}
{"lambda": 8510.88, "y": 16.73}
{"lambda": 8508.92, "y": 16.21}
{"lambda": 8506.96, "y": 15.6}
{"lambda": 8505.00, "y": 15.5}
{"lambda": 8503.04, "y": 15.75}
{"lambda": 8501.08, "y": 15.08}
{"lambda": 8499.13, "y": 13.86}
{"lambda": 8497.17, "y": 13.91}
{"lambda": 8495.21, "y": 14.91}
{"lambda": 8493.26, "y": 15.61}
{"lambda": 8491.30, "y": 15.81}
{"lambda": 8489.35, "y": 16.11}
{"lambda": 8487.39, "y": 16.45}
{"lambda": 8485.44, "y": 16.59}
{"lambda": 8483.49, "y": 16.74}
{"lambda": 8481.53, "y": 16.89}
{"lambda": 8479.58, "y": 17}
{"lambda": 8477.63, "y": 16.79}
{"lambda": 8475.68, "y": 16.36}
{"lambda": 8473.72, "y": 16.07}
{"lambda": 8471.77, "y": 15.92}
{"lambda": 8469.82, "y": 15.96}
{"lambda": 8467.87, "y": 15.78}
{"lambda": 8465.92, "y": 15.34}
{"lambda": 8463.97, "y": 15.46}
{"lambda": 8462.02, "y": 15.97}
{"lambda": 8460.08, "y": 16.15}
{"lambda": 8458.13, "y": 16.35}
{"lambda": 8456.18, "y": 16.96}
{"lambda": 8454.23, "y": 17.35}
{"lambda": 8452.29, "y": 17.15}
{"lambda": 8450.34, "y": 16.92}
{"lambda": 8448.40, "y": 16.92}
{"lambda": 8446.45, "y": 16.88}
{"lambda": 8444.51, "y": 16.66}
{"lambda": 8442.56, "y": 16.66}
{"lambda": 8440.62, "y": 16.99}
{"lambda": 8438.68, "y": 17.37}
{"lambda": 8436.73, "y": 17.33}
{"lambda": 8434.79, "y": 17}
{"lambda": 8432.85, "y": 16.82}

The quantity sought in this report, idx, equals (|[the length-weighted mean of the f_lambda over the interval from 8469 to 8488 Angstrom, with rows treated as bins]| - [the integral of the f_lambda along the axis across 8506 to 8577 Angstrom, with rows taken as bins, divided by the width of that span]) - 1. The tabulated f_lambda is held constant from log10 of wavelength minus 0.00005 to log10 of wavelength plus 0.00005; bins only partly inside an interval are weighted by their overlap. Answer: -0.1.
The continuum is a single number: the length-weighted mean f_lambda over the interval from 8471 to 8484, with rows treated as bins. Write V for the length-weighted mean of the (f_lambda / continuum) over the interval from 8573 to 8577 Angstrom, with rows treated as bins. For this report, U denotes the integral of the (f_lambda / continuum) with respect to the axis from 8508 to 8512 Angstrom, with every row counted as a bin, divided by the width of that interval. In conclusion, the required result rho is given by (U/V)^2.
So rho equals 1.11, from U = 1.00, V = 0.947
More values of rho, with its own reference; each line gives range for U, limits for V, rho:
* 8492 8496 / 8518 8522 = 0.89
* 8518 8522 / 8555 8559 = 0.99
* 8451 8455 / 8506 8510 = 1.17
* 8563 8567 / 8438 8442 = 1.00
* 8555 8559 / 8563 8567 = 0.90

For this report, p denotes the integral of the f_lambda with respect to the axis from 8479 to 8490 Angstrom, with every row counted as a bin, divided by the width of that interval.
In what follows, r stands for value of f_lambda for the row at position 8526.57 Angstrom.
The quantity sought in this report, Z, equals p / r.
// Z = 1.035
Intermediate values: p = 16.6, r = 16.06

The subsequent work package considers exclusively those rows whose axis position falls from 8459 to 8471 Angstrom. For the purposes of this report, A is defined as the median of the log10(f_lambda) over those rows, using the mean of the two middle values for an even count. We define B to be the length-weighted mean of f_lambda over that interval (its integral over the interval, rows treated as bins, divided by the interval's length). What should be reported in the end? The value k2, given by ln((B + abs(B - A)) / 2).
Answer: 2.72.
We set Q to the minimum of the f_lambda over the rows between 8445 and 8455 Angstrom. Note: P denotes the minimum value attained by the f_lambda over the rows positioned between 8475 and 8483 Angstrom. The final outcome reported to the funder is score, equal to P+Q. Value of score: 33.2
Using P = 16.36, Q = 16.88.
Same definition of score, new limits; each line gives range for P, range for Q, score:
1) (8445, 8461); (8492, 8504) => 30.0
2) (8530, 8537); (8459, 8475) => 30.1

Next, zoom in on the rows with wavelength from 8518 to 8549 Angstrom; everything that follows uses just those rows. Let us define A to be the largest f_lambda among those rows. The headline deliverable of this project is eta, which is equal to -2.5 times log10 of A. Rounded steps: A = 16.5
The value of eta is -3.04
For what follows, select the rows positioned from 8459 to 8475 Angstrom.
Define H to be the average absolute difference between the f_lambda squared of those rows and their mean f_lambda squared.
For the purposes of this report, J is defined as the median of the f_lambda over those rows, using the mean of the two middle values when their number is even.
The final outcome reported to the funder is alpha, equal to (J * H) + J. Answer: 131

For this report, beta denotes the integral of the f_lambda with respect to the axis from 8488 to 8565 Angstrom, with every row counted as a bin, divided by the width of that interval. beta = 15.6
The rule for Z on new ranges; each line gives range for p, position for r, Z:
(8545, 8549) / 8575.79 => 0.937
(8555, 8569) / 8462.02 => 1.025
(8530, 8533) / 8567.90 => 1.053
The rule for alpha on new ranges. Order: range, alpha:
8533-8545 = 530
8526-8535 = 54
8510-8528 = 198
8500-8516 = 320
